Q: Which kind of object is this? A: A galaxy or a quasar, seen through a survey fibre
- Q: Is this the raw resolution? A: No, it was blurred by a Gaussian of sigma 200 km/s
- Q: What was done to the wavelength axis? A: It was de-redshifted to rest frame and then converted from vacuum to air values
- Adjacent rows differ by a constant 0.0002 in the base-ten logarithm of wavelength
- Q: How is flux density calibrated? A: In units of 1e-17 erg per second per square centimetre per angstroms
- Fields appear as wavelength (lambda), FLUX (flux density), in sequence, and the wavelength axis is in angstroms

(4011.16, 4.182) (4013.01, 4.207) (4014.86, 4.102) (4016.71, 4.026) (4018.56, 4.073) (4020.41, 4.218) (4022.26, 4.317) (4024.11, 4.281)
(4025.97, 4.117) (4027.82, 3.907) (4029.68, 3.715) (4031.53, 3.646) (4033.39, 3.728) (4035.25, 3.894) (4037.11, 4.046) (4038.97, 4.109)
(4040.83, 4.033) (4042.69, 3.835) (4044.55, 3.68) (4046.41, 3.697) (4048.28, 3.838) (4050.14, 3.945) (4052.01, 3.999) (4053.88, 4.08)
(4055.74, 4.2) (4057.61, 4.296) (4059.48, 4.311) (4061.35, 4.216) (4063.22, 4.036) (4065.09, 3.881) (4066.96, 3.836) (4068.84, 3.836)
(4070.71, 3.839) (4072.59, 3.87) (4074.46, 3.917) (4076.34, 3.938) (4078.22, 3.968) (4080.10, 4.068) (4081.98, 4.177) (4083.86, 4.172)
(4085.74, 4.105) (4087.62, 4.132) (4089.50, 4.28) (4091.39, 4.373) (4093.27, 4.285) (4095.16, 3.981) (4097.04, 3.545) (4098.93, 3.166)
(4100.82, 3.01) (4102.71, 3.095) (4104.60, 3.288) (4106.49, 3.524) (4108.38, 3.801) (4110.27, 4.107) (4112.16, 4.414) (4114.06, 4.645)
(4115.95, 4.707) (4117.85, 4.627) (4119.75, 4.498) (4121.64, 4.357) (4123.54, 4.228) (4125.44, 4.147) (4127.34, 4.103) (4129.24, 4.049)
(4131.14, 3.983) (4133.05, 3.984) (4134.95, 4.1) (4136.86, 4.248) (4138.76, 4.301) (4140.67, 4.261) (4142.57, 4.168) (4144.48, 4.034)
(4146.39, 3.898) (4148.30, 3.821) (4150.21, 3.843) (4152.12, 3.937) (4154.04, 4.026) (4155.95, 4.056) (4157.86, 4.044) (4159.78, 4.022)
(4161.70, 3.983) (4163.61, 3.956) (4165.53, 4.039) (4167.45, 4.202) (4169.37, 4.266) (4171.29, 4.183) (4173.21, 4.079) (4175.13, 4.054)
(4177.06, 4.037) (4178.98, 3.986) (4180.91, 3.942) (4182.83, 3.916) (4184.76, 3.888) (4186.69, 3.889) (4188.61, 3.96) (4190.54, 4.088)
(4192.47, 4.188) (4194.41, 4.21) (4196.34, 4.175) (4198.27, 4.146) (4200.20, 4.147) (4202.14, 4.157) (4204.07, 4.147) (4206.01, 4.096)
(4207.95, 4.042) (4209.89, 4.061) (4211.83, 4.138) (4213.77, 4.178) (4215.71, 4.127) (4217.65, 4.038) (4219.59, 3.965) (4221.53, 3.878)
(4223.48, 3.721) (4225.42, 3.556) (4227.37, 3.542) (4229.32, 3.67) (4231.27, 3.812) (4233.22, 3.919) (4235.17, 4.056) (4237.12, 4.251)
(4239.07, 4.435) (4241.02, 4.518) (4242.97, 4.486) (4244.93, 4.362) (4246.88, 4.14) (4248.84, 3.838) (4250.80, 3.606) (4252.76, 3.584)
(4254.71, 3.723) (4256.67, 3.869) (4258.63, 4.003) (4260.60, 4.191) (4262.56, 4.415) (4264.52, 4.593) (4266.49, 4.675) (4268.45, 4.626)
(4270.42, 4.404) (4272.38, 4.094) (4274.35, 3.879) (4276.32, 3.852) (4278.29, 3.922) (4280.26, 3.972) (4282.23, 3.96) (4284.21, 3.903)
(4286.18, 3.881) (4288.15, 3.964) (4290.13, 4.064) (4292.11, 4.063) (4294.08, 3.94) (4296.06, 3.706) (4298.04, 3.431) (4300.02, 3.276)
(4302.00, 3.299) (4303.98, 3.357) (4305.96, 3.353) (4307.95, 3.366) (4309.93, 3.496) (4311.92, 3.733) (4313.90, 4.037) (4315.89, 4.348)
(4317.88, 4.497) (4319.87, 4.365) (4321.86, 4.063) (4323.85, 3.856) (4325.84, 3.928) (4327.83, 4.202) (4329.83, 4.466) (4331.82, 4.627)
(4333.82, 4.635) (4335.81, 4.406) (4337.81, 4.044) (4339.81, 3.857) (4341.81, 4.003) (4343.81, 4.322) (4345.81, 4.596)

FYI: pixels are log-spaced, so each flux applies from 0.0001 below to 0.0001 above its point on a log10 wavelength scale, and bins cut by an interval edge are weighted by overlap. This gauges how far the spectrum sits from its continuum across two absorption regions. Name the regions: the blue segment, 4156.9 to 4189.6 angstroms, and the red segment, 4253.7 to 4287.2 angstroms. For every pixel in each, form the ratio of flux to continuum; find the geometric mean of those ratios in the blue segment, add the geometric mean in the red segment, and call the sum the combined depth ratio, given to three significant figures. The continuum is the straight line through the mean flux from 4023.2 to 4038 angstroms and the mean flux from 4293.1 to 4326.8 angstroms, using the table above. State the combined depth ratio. 2.13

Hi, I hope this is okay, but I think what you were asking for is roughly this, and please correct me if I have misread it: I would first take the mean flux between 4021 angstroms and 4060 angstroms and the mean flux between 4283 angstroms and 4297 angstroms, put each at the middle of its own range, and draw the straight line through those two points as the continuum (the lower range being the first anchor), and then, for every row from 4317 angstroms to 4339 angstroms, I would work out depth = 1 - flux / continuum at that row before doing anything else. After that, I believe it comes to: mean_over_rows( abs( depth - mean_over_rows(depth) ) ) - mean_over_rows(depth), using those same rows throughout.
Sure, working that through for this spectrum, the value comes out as 0.15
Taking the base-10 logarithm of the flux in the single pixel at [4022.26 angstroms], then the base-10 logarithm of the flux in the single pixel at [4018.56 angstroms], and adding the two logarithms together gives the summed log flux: 1.25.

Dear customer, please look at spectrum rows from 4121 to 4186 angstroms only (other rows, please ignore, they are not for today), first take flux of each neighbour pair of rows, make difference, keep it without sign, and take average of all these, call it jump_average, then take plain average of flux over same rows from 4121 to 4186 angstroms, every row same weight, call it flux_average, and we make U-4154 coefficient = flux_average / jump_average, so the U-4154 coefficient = 61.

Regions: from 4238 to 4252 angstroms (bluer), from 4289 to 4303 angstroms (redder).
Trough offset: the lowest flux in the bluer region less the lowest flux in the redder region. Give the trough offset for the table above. 0.3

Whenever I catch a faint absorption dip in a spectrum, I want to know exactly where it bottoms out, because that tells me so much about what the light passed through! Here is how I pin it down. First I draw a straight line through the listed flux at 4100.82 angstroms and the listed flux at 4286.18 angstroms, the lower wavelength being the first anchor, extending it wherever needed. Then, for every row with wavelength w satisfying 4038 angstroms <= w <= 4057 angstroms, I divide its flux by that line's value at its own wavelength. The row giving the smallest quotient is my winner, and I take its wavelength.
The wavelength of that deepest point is 4044.55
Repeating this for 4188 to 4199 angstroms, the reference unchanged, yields 4188.61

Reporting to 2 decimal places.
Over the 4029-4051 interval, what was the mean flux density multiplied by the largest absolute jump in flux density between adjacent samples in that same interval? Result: 0.76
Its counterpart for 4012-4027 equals 0.68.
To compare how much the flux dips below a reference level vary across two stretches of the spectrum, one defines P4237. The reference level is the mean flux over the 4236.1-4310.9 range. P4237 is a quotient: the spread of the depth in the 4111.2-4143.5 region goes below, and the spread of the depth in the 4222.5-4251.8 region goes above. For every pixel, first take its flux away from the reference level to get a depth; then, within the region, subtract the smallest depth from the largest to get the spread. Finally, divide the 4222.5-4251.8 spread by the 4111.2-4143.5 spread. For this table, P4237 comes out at 1.3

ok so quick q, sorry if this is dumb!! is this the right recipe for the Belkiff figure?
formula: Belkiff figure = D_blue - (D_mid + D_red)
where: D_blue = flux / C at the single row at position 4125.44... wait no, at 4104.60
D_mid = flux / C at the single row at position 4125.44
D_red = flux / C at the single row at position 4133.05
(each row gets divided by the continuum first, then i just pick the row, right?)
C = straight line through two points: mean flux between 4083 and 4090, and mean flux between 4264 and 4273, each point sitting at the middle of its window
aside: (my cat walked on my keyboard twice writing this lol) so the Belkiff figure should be -1.1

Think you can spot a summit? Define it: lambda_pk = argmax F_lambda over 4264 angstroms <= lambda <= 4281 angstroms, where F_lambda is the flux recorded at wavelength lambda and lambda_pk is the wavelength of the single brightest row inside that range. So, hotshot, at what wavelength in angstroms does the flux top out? 4266.49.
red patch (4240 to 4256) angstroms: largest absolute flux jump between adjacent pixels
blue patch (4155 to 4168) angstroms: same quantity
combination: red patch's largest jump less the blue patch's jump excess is 0.14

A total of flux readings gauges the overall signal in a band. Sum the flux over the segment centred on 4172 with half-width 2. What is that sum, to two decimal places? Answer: 8.26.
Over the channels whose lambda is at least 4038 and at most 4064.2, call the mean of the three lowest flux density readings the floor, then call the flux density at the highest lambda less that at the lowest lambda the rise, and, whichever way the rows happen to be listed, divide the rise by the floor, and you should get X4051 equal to -0.02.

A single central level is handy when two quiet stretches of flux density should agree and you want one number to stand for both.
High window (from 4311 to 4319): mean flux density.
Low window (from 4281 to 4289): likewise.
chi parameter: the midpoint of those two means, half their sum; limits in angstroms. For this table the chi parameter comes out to 4.04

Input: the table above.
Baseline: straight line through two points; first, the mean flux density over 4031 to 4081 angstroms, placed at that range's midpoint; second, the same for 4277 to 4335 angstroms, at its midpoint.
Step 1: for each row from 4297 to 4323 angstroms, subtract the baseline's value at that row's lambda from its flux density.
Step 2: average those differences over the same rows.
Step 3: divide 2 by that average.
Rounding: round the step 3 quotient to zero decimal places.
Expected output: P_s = -11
